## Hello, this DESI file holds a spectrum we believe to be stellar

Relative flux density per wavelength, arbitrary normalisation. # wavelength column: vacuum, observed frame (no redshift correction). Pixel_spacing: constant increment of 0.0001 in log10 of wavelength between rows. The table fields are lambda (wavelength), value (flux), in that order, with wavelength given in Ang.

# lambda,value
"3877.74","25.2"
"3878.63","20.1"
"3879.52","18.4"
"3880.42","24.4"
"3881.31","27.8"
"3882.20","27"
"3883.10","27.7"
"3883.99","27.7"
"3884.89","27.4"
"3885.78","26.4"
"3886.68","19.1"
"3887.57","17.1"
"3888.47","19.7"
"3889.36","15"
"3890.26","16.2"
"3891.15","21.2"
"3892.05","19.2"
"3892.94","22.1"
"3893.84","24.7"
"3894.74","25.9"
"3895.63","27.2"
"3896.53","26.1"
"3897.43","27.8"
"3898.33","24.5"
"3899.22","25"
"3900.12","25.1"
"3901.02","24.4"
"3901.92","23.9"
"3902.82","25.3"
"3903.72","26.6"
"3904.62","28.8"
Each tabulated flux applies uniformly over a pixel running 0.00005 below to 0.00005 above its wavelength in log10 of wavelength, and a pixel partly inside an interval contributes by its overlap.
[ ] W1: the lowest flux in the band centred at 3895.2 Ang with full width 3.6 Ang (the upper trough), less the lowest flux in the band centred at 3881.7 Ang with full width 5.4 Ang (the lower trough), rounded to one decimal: 6.3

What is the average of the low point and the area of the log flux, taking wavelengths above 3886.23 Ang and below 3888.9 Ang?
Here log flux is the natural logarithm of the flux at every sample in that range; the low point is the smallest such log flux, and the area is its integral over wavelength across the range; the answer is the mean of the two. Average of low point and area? 5.3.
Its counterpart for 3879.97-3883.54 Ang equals 7.5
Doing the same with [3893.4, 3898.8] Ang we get 10.4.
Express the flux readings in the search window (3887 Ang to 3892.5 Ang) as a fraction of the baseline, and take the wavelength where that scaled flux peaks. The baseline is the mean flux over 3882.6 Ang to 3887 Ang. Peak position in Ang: 3891.15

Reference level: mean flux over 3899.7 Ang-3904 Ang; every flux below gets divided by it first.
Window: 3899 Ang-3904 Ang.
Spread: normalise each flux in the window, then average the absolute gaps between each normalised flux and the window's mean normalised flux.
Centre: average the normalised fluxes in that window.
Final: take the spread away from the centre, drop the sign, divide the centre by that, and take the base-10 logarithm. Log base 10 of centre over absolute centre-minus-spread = 0.011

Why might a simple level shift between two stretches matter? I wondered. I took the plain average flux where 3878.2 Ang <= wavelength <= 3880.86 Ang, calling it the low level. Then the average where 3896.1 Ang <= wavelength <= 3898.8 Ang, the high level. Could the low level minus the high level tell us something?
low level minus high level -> -5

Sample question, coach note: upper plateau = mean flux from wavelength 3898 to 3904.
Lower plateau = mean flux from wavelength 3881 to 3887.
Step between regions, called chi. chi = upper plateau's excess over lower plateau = -1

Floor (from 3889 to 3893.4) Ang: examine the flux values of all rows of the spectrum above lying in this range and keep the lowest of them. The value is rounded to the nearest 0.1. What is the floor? 15.0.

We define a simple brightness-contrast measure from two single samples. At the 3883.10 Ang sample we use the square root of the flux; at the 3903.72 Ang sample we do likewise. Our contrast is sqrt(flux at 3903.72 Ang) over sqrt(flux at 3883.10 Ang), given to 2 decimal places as 0.98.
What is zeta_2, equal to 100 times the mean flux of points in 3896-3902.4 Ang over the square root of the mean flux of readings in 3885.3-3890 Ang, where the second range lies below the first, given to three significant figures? 573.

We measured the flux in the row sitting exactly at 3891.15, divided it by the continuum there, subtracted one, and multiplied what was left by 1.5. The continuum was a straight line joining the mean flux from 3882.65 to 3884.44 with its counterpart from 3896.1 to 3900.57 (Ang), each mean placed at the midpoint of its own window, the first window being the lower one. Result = -0.31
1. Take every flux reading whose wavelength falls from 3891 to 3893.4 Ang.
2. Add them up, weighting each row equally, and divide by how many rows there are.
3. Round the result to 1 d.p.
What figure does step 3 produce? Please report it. 20.8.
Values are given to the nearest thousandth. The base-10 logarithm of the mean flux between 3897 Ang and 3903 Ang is 1.400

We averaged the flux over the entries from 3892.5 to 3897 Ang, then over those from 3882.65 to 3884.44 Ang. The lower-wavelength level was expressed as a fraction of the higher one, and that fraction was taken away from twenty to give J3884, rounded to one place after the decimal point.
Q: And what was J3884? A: 18.9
